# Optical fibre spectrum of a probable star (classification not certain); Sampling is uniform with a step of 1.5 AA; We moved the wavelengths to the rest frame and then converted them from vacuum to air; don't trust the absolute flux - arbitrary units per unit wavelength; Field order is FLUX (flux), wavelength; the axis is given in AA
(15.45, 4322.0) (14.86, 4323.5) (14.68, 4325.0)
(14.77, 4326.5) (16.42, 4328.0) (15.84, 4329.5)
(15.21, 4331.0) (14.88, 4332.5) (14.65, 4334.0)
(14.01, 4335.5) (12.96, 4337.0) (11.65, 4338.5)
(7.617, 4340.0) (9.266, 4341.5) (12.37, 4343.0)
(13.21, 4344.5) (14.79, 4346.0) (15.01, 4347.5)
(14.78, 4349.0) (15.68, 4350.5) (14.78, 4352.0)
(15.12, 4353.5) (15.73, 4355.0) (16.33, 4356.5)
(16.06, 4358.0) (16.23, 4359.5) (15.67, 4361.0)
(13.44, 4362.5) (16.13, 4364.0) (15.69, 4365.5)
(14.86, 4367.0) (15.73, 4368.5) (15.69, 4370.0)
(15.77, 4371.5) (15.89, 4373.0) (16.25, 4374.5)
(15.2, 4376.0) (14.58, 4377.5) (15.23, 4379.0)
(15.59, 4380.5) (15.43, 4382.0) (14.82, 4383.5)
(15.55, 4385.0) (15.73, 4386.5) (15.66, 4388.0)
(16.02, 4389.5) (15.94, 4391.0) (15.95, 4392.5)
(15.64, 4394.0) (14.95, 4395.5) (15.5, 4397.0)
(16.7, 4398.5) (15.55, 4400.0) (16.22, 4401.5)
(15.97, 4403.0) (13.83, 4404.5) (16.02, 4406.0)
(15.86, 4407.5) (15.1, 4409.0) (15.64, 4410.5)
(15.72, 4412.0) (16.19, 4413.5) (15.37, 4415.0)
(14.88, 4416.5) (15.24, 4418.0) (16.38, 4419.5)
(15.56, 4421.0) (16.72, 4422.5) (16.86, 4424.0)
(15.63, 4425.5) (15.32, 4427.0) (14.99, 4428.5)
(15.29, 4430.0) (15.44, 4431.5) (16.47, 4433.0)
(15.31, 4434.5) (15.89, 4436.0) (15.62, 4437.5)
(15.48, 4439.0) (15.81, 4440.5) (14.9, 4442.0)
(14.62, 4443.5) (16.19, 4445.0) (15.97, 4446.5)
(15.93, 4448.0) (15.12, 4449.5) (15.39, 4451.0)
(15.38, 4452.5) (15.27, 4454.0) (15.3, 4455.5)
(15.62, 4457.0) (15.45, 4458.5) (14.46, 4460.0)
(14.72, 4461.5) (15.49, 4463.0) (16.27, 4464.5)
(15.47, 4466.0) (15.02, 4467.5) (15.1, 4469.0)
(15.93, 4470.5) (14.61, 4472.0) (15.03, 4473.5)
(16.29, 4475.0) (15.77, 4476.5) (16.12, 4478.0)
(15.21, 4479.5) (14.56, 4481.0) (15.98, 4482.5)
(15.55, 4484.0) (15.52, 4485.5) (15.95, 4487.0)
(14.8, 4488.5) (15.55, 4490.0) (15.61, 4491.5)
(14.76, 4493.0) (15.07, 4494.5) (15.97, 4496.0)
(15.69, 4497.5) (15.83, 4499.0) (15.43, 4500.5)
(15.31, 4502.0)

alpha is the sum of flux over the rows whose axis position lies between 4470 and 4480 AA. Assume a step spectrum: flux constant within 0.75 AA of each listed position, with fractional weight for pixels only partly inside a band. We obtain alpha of 109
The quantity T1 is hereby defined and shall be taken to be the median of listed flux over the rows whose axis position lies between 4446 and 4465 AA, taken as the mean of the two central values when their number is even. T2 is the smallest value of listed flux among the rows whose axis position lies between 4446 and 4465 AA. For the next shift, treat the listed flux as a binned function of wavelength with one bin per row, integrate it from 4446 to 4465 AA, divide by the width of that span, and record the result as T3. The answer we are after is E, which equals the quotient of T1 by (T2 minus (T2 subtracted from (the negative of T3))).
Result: 0.347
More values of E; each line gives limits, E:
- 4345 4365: 0.371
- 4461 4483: 0.347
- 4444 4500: 0.349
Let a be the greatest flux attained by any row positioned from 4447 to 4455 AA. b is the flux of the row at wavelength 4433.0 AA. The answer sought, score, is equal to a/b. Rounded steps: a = 15.93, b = 16.47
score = 0.97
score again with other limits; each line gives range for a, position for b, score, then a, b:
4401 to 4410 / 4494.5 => 1.08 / 16.22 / 15.07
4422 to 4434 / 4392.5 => 1.06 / 16.86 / 15.95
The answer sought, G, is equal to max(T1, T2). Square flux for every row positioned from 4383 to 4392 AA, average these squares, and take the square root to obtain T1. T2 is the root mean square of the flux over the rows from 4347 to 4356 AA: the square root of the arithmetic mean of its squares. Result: 15.62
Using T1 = 15.6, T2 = 15.2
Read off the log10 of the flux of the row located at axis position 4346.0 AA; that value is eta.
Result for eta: 1.17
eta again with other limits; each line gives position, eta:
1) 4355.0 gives 1.20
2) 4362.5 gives 1.13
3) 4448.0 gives 1.20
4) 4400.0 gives 1.19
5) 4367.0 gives 1.17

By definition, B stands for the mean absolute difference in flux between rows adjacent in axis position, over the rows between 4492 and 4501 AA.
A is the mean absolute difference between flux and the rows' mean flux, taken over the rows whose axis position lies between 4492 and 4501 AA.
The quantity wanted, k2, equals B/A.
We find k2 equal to 1.1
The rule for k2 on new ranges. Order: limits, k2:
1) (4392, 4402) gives 1.8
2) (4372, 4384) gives 1.3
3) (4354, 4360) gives 1.8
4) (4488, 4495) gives 1.5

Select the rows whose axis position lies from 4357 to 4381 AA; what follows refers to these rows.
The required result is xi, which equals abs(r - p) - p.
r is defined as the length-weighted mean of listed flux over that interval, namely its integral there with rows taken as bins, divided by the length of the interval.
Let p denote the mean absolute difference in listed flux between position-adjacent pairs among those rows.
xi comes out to 14.0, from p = 0.74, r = 15.5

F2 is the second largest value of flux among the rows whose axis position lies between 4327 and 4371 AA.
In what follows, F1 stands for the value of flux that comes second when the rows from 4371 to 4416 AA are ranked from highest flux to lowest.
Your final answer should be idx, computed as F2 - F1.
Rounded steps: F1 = 16.25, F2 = 16.33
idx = 0.08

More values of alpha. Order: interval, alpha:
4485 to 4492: 77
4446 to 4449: 32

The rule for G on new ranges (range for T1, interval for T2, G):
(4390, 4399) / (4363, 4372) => 15.79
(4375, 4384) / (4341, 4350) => 15.15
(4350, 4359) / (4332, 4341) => 15.63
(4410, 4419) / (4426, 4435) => 15.51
